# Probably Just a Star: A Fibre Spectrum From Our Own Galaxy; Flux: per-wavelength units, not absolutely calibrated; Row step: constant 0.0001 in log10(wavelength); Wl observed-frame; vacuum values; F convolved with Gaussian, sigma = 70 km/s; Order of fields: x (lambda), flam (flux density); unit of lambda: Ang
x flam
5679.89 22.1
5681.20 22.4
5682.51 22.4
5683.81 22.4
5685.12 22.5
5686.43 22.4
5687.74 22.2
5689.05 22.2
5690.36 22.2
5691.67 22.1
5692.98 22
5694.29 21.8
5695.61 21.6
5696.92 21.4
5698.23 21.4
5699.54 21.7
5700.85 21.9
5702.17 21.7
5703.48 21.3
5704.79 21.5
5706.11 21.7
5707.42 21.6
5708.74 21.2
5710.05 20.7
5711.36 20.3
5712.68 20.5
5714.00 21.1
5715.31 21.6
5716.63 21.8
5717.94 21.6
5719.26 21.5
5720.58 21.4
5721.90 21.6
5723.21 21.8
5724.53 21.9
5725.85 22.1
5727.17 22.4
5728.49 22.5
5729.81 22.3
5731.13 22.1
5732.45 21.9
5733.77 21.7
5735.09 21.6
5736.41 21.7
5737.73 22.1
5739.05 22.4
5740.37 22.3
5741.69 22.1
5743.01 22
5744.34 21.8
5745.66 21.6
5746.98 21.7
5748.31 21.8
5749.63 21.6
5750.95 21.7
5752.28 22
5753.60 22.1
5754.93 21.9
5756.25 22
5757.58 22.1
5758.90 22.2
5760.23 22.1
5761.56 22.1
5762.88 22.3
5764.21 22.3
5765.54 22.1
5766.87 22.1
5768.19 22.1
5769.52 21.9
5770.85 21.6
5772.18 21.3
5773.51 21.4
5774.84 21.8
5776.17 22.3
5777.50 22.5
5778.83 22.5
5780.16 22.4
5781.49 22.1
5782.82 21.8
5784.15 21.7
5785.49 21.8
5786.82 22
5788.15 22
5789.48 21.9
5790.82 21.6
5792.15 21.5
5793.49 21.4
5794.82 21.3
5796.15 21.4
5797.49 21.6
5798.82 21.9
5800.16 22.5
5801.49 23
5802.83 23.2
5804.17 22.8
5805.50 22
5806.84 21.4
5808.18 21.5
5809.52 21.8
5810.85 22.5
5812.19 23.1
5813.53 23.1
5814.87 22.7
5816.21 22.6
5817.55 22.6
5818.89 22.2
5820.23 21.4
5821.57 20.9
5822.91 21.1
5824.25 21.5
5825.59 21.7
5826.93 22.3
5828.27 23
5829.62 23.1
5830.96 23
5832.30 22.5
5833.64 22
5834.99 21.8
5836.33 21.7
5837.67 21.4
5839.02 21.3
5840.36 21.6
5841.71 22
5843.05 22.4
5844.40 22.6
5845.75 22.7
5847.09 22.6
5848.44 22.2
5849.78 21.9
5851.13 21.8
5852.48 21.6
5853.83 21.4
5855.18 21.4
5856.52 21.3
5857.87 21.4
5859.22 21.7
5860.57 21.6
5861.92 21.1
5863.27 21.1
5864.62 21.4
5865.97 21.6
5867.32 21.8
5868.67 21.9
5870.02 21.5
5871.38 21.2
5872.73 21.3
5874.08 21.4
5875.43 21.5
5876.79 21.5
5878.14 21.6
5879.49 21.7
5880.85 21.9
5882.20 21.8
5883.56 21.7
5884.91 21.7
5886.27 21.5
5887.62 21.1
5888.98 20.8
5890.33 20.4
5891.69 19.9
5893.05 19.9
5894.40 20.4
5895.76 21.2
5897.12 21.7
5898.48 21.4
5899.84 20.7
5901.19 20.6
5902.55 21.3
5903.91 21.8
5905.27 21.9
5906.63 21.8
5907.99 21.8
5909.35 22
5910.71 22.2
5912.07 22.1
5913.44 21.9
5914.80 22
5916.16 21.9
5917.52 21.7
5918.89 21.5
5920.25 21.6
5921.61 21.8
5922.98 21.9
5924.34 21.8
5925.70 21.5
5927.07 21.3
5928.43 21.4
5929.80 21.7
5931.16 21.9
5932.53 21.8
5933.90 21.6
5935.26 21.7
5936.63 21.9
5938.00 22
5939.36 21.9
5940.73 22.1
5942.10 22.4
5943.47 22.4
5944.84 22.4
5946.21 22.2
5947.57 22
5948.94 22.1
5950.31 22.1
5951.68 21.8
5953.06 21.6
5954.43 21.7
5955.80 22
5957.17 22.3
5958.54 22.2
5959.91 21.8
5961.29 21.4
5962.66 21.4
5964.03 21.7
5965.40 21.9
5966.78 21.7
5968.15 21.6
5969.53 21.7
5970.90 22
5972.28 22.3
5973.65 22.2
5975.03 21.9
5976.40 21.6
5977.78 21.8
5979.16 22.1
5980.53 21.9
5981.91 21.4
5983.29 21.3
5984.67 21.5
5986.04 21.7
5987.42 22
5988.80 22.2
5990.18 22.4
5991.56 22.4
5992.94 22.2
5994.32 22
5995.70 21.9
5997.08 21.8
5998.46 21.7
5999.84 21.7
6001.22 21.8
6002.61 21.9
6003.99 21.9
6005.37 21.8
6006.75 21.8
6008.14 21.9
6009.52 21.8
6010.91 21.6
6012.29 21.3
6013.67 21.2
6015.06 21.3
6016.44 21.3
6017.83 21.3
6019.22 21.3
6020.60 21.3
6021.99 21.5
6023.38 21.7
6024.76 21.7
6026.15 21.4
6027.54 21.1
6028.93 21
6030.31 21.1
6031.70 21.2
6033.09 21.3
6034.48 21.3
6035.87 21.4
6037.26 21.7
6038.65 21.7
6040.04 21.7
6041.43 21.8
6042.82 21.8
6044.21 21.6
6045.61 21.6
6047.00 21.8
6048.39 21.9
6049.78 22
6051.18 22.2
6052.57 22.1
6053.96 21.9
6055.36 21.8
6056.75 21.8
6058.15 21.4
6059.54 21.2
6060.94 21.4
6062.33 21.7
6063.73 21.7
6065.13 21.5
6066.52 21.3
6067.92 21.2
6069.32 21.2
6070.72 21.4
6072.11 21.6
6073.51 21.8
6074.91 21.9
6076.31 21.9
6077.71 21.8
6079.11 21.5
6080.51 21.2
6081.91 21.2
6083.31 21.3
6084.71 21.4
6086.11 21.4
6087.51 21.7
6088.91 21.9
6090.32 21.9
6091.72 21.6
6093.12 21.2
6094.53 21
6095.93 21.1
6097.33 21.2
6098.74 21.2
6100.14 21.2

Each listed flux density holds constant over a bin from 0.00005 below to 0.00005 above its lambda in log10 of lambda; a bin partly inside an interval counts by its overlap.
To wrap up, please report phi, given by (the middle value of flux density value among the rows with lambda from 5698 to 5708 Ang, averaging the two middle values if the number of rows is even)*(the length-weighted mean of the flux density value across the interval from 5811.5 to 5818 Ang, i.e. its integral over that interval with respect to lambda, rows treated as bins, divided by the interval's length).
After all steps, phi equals 494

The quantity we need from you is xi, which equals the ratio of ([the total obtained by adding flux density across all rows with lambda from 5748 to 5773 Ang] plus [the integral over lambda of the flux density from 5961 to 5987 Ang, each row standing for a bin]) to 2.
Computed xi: 491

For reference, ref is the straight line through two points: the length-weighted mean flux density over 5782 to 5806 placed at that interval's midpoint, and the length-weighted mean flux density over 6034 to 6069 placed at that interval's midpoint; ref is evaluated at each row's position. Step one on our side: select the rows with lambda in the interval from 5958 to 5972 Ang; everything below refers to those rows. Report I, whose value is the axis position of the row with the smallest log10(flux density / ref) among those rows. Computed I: 5961.29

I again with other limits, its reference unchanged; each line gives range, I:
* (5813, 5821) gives 5820.23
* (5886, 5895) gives 5891.69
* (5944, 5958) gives 5953.06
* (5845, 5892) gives 5891.69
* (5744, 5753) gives 5745.66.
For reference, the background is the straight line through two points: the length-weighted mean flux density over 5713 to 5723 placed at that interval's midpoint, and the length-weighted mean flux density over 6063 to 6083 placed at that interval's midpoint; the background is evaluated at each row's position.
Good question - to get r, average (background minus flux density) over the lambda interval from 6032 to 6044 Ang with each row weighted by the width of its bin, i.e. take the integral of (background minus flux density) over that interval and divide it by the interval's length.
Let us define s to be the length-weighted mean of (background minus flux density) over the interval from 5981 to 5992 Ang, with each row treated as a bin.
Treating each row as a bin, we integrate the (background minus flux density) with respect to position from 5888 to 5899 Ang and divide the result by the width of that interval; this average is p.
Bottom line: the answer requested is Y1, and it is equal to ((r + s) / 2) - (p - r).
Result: -1.1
